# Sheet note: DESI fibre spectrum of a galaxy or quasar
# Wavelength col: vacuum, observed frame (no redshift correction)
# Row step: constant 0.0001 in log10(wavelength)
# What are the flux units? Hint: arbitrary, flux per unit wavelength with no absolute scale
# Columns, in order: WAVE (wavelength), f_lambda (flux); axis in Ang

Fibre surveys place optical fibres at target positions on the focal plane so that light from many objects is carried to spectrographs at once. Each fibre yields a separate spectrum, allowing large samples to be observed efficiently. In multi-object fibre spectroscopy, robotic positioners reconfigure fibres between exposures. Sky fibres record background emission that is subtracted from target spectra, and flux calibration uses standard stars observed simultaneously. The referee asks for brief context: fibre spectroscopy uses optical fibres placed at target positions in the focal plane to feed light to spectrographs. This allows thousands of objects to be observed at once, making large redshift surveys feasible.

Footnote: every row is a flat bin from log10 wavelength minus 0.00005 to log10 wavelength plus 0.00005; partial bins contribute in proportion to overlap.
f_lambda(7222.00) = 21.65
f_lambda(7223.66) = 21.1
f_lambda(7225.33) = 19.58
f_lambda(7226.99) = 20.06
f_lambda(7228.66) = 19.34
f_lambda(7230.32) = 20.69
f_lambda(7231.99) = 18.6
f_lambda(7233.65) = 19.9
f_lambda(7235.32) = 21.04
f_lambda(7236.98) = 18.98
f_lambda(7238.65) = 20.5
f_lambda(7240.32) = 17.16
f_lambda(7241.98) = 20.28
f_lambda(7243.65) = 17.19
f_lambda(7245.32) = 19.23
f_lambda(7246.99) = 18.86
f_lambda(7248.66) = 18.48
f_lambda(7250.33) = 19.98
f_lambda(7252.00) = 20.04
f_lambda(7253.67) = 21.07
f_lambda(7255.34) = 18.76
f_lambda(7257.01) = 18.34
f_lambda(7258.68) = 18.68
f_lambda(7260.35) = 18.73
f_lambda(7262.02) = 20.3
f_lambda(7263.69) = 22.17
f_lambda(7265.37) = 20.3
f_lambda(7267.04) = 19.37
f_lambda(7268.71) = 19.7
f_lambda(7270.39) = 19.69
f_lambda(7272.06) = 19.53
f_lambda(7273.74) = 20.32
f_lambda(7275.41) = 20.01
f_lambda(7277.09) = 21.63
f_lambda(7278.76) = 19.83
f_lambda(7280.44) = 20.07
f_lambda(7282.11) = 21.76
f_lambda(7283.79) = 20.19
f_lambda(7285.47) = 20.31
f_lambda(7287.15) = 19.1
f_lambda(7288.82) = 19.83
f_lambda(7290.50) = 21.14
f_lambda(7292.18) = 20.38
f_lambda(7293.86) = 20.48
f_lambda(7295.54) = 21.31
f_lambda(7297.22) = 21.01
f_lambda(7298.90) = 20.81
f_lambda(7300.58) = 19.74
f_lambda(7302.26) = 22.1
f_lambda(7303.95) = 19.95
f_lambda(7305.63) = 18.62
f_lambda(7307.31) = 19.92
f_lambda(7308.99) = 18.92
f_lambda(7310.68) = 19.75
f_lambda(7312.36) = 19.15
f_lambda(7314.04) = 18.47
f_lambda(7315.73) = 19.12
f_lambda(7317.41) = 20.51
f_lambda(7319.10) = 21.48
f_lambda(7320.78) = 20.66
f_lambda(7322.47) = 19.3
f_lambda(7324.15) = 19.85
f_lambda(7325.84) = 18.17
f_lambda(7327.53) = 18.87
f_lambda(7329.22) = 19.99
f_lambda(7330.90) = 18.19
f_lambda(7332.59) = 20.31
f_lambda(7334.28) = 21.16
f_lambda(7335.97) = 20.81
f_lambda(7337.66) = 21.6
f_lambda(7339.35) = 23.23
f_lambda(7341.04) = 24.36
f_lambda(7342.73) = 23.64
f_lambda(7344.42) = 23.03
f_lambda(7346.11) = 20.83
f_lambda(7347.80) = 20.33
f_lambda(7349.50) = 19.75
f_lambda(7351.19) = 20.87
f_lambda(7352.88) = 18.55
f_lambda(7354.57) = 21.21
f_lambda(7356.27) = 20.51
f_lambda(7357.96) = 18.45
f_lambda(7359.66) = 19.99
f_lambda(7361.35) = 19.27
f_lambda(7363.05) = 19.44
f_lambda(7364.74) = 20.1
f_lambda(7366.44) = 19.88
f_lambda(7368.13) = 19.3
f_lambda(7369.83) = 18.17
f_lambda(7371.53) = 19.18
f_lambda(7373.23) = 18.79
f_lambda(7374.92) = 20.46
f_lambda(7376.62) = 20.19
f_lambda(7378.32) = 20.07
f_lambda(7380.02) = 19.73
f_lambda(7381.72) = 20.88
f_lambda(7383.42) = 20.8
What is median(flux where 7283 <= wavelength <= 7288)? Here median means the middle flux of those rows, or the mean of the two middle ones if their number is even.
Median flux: 20.2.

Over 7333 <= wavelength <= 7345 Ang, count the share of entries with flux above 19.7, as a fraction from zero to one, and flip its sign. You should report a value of -1.00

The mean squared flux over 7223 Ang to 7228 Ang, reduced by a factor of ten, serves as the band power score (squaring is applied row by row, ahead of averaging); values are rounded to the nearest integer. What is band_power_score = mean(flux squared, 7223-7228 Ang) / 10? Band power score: 41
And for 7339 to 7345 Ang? 56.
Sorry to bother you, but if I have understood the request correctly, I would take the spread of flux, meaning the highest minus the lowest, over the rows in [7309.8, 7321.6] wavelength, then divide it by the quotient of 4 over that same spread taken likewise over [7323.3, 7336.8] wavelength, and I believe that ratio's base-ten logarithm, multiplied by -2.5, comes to -0.9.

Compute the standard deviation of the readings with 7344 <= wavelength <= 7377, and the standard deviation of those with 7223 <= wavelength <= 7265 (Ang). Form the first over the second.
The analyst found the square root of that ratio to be 0.96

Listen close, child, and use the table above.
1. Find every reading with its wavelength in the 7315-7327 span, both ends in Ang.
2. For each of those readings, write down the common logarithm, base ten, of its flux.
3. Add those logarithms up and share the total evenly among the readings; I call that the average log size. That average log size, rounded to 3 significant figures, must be 1.30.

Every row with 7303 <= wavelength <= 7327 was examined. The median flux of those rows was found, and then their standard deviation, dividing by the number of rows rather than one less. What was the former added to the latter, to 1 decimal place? 20.4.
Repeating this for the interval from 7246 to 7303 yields 21.1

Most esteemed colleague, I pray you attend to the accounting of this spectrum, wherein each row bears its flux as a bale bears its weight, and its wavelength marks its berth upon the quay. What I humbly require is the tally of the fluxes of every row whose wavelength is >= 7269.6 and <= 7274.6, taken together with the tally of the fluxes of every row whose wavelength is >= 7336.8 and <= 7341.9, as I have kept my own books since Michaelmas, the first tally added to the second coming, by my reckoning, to 129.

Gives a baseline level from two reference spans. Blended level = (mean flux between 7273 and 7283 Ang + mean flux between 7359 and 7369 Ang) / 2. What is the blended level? 20.1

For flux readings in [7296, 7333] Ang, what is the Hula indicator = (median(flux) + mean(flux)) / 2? 19.8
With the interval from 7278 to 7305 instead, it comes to 20.4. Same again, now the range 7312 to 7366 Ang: 20.3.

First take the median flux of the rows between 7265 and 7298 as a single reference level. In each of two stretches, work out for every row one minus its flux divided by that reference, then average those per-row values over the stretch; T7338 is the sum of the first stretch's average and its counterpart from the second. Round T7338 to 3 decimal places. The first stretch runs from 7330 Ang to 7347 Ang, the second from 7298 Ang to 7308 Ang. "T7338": -0.070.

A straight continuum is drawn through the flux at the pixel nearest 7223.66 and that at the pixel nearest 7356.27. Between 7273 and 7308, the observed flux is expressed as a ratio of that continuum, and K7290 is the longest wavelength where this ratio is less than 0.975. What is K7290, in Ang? 7307.31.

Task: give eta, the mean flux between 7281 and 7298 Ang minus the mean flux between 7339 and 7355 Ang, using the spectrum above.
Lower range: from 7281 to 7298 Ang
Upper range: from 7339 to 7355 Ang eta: -1.0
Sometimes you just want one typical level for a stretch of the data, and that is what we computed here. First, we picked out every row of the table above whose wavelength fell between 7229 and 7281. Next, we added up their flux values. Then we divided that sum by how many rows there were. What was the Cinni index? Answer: 19.7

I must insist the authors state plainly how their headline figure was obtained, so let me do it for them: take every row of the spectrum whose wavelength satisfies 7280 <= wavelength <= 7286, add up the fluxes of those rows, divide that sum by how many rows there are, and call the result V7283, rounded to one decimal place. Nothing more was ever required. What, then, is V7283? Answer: 20.6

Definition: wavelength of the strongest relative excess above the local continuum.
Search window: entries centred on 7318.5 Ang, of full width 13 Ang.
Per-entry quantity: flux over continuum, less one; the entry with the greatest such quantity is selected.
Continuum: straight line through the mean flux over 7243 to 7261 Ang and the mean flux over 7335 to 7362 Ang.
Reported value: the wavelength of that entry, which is 7319.10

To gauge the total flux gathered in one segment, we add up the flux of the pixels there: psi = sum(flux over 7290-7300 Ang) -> 125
